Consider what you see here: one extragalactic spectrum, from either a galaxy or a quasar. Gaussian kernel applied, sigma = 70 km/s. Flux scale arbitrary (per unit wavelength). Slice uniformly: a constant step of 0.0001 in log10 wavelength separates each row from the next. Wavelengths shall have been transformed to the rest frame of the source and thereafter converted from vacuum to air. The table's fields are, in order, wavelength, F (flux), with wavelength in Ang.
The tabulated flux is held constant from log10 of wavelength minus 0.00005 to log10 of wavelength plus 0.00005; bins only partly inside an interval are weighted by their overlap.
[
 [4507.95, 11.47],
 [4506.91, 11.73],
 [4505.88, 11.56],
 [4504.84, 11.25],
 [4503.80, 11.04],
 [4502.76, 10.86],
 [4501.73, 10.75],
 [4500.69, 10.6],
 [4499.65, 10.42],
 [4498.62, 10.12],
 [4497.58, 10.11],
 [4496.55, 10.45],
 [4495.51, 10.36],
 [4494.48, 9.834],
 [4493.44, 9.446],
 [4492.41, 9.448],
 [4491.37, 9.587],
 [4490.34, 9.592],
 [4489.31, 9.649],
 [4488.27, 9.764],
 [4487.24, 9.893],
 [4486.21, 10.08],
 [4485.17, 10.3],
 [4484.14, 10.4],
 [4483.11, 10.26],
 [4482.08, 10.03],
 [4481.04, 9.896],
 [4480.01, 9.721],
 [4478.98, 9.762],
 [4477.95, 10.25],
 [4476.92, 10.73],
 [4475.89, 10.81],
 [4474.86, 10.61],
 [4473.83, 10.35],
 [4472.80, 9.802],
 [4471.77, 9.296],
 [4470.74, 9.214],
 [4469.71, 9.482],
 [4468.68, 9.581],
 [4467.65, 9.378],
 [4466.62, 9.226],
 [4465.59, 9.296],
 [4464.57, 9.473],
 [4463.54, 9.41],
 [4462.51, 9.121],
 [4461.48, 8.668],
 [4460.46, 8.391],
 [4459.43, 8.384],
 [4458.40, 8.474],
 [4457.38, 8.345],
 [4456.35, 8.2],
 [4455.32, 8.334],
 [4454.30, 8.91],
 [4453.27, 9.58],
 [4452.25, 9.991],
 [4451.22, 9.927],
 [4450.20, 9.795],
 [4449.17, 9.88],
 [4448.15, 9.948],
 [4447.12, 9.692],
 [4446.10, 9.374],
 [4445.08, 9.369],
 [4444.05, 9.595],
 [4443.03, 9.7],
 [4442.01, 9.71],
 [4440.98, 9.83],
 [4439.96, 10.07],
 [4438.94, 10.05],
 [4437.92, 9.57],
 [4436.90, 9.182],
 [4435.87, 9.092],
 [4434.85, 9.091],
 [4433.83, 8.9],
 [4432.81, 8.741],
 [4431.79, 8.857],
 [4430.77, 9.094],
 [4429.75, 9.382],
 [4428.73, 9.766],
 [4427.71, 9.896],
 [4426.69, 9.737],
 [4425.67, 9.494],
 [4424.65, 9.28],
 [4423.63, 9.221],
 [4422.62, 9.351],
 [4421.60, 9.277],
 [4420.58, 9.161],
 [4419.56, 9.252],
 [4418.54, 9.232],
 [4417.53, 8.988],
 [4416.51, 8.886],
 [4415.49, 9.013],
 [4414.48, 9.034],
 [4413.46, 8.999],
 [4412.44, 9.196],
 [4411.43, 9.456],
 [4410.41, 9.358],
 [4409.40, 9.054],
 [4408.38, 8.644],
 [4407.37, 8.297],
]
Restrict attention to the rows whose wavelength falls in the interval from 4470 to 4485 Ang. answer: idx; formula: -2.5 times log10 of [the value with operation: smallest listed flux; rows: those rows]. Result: -2.41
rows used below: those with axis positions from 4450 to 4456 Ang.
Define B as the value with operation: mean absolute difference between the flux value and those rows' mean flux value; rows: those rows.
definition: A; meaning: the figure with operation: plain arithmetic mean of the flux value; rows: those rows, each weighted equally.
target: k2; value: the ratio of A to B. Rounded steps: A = 9.4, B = 0.53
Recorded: 18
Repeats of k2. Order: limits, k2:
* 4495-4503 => 50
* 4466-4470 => 82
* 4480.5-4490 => 49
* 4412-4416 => 134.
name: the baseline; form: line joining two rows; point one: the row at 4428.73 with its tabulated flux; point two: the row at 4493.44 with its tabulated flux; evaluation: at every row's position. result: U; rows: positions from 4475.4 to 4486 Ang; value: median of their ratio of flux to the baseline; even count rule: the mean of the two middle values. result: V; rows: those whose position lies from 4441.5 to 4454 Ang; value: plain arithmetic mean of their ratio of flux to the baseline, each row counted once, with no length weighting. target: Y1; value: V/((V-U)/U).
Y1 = -15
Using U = 1.08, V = 1.00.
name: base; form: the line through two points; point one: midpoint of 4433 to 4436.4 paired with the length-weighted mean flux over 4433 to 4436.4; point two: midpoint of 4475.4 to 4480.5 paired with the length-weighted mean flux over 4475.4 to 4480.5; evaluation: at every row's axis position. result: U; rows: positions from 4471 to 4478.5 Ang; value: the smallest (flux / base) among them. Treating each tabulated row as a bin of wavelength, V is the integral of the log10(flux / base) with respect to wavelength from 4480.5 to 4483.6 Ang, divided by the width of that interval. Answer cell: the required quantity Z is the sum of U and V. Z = 0.91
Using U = 0.92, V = -0.01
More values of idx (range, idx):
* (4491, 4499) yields -2.44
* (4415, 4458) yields -2.28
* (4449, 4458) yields -2.28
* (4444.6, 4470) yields -2.28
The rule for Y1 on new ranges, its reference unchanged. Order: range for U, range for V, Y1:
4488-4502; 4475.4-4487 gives 71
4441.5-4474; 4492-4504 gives 10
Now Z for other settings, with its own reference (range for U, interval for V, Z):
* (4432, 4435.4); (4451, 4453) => 1.00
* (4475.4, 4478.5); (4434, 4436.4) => 1.00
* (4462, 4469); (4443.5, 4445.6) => 0.94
